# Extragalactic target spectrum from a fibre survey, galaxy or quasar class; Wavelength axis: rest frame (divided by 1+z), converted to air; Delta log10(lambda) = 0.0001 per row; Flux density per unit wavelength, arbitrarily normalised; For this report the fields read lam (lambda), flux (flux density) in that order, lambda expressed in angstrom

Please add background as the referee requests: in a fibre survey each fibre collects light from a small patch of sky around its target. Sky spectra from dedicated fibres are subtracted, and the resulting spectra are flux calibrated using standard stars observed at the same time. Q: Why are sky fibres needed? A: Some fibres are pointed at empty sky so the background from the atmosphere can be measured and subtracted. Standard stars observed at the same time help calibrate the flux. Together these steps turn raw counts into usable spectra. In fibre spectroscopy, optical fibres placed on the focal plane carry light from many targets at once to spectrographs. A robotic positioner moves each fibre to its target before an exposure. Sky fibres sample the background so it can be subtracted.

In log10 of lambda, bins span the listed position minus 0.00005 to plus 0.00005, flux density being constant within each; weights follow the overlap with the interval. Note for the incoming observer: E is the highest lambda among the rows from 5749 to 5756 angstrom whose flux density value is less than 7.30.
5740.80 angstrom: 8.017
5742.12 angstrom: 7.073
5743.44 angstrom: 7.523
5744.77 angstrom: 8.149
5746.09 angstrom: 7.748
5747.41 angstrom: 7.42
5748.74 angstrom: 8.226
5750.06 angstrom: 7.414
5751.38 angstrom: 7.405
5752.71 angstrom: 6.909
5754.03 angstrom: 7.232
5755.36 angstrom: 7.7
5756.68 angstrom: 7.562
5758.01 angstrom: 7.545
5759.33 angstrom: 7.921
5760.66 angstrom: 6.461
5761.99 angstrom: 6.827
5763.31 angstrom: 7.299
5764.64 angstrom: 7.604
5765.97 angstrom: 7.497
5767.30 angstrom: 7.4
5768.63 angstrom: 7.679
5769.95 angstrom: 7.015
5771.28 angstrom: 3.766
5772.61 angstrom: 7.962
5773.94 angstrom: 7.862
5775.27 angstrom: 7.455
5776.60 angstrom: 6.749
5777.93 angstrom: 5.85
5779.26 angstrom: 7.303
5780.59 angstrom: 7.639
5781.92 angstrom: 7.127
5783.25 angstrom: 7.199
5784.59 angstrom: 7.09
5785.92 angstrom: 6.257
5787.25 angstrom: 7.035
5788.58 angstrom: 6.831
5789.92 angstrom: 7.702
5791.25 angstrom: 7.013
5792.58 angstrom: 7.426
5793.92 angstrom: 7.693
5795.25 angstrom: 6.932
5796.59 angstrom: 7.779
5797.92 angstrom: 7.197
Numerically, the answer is 5754.03 angstrom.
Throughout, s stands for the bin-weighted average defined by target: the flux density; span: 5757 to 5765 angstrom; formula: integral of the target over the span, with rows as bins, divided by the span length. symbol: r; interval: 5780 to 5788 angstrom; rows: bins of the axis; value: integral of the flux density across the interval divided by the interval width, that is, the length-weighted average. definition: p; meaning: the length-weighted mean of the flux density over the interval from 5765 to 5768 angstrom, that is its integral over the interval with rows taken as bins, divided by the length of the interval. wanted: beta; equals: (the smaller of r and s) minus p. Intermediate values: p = 7.5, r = 7.1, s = 7.27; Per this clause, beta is -0.4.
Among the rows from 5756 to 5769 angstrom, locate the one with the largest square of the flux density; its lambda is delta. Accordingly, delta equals 5759.33 angstrom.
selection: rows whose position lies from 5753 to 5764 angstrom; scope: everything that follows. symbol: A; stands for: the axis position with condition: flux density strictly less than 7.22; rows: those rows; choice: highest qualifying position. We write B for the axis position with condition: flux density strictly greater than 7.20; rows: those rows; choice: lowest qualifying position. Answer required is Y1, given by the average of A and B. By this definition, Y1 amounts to 5758.0 angstrom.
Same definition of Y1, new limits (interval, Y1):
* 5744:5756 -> 5748.7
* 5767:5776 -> 5769.3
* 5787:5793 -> 5790.6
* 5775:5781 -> 5776.6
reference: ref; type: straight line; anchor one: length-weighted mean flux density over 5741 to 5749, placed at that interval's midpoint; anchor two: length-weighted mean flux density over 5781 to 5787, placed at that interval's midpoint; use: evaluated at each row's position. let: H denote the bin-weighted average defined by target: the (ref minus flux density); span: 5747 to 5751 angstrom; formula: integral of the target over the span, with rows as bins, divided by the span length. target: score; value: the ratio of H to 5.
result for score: -0.016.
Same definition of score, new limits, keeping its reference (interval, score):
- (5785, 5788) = 0.044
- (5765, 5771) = 0.015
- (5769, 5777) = 0.065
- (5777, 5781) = 0.035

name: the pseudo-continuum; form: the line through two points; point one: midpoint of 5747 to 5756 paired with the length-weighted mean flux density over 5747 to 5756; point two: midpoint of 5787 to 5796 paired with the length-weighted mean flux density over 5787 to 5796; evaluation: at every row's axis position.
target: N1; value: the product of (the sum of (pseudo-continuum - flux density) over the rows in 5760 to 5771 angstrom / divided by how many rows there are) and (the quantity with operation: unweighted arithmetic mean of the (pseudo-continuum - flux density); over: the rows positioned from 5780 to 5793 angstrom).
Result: 0.024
